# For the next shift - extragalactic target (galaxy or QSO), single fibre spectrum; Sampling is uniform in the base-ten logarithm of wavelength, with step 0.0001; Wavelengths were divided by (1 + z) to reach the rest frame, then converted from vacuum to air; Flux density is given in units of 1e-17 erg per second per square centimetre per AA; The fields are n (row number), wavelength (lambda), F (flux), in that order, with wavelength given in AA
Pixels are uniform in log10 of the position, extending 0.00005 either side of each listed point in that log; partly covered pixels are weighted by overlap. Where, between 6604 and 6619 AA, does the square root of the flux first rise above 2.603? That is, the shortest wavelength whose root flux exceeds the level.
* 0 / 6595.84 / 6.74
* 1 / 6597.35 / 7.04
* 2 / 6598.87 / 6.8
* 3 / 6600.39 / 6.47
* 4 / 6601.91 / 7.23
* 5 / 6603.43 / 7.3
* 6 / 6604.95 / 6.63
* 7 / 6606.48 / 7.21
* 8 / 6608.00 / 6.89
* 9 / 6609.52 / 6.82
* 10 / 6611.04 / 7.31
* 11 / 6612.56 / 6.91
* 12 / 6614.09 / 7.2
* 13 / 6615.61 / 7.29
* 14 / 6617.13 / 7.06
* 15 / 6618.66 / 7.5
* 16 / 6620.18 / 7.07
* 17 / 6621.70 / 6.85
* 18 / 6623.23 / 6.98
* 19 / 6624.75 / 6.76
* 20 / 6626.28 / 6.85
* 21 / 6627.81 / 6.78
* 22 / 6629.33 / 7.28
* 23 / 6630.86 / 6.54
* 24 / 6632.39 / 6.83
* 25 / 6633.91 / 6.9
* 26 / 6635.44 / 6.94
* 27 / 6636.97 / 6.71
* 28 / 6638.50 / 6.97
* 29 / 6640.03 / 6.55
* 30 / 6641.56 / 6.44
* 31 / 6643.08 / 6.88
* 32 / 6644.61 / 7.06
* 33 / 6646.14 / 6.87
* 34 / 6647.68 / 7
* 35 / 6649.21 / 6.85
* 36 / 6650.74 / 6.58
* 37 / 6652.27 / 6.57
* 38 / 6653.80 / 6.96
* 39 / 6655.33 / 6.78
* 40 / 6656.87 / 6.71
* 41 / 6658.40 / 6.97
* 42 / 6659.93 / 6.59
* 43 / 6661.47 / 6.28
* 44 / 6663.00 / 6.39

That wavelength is 6606.48 AA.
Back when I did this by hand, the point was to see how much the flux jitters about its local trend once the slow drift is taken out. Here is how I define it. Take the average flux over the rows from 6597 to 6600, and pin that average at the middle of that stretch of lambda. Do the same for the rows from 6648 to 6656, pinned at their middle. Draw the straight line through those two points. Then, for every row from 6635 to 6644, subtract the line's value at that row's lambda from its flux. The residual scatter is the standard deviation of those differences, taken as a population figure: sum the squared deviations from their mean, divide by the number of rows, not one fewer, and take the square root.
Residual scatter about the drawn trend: 0.20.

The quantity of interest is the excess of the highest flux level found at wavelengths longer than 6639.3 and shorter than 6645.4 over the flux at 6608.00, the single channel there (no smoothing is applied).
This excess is 0.17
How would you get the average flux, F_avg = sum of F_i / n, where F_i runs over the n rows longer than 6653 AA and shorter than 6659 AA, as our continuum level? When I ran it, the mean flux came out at 6.85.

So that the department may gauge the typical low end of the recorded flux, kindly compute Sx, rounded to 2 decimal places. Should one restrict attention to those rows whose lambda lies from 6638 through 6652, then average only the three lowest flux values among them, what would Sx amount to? 6.52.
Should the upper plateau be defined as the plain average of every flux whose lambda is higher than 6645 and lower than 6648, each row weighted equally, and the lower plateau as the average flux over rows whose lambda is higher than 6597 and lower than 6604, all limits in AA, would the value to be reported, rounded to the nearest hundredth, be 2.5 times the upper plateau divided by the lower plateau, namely 2.49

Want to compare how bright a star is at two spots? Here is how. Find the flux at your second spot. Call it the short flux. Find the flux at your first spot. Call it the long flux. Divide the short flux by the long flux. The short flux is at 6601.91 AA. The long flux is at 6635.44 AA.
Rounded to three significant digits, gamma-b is 1.04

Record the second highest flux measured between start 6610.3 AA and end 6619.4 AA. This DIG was 7.31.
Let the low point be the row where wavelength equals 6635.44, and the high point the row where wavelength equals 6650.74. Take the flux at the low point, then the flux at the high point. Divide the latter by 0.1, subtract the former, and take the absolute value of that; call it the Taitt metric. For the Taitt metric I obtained 59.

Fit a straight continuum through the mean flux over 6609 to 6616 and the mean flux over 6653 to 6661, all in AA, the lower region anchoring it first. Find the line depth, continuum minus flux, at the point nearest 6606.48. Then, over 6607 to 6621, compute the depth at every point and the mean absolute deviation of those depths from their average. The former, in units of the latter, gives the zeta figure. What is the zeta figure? -0.3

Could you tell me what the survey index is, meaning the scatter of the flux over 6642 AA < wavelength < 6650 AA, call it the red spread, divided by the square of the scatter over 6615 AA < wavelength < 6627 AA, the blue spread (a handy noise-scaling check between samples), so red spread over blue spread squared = 1.5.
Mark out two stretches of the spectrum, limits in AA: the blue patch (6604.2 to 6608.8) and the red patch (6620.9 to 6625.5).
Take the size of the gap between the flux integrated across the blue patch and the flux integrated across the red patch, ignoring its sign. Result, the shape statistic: 0.13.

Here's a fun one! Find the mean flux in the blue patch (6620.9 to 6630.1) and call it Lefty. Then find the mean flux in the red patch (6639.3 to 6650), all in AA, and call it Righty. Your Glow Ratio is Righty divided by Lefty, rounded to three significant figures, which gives 0.984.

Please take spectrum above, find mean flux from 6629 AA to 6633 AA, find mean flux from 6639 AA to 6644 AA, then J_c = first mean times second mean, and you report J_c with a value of 46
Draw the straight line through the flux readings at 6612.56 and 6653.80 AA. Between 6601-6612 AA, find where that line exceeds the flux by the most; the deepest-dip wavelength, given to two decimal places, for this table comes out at 6604.95 AA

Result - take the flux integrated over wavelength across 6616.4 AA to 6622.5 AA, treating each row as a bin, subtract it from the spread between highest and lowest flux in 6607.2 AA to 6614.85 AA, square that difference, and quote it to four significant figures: 1842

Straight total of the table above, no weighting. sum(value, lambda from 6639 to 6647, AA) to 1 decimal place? 33.8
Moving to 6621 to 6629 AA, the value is 34.2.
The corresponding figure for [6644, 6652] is 34.4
